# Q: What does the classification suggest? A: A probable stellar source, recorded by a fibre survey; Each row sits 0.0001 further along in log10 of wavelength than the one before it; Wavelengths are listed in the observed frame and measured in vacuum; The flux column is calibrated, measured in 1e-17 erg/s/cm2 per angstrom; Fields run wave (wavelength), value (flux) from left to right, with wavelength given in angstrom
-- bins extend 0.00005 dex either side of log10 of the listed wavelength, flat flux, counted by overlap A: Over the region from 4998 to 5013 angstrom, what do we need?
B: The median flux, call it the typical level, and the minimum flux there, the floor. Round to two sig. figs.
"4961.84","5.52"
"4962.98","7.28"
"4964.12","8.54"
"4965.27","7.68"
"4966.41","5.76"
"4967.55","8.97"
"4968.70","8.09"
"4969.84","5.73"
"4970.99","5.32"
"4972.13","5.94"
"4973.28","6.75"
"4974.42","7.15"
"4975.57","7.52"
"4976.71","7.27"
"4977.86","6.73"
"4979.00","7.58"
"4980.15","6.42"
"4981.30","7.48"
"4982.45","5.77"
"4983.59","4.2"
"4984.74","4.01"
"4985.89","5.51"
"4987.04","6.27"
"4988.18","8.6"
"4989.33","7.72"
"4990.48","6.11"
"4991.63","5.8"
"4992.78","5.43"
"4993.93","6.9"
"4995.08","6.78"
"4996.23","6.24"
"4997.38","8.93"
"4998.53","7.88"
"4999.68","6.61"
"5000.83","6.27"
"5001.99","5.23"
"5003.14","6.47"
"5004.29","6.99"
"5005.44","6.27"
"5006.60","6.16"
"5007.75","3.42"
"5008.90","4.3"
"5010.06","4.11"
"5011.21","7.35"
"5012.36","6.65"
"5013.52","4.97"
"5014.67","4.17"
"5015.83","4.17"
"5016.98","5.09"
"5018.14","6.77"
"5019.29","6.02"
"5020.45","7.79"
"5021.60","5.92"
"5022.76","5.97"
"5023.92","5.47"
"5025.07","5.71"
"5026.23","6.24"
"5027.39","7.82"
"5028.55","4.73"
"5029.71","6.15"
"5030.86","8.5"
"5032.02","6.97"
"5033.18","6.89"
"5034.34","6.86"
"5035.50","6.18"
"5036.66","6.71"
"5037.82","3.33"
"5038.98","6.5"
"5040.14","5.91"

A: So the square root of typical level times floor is 4.6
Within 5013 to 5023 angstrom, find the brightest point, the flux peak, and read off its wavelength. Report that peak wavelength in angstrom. 5020.45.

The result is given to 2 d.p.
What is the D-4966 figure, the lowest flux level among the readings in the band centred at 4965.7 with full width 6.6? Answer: 5.76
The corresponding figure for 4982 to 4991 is 4.01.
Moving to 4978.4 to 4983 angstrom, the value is 5.77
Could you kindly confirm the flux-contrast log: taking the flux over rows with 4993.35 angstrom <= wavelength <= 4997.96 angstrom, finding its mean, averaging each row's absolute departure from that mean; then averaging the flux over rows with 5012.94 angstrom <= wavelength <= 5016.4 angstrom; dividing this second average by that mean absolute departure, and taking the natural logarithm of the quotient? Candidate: 1.6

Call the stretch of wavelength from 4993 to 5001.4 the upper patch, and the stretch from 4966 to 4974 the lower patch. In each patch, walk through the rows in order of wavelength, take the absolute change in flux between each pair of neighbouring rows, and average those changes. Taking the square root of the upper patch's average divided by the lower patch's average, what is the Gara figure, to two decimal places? 0.85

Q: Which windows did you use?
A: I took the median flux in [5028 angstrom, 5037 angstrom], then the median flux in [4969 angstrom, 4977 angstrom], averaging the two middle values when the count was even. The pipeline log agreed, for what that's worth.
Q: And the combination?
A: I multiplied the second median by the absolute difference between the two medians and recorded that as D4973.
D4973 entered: 0.2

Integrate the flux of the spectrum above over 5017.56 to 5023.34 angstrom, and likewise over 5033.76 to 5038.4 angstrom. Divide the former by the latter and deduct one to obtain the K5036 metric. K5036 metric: 0.40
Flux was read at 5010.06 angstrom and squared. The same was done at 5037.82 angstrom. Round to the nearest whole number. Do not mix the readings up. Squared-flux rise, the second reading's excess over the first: -6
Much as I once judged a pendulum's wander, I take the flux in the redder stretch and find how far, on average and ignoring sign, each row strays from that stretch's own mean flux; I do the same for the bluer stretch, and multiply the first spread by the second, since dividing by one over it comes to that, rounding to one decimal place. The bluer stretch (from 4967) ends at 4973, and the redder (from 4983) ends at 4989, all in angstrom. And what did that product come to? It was 1.9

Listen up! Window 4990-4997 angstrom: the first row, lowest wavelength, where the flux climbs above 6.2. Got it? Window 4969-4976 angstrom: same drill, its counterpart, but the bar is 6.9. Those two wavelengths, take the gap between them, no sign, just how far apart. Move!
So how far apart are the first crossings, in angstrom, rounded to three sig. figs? 19.5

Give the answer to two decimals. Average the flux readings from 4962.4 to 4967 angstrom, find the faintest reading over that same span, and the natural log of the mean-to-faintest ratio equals 0.24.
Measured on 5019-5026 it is 0.12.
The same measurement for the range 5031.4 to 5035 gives 0.01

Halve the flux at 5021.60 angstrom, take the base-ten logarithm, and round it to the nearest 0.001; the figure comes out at 0.471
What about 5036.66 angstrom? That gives 0.526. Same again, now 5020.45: 0.591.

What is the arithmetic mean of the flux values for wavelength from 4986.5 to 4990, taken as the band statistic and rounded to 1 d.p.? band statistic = 7.5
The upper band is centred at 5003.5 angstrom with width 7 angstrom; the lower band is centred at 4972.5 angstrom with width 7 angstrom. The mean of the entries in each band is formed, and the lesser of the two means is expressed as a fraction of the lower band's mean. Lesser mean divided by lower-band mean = 0.97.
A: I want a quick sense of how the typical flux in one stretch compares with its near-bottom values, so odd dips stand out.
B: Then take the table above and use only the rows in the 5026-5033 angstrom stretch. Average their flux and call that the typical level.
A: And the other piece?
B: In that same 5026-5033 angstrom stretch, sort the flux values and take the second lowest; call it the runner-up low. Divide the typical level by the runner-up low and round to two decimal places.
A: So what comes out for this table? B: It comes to 1.10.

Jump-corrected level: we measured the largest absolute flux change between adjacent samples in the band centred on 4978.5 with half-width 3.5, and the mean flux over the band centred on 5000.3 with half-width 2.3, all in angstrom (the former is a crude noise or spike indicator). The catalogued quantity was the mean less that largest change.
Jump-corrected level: 5.3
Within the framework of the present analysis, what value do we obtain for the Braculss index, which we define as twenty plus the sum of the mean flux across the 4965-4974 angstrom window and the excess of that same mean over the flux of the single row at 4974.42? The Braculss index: 26.4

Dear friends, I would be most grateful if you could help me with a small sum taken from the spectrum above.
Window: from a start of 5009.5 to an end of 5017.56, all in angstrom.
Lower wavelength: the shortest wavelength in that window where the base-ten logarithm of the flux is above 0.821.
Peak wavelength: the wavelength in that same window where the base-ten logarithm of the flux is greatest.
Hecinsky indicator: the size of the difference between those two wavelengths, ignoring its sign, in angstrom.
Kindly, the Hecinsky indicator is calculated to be 0.0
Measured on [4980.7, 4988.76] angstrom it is 6.9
